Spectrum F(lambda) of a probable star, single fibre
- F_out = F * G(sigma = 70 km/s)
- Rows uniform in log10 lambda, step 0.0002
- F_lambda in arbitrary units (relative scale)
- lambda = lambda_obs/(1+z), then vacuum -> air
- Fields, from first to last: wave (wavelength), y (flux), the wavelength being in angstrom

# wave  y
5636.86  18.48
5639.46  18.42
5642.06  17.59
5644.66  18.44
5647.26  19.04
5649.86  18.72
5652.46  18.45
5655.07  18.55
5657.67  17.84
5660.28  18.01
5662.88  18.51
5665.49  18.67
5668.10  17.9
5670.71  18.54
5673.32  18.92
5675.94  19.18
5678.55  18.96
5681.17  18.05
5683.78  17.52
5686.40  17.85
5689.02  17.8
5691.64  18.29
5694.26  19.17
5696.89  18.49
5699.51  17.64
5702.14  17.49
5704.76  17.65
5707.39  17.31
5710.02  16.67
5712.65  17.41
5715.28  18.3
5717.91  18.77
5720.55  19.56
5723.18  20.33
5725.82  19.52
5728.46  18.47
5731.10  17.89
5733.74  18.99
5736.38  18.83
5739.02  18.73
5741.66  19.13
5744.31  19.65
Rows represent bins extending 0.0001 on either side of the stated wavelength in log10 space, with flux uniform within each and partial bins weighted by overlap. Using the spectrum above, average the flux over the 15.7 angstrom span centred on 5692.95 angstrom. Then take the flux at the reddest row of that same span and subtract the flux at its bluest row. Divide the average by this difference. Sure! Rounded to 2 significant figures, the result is -87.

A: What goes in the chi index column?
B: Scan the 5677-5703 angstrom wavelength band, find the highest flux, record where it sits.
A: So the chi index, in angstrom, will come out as 5694.26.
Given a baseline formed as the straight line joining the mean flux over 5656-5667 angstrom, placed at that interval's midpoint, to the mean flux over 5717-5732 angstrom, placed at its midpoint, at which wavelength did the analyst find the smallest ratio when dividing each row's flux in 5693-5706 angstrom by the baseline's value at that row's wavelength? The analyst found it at 5702.14 angstrom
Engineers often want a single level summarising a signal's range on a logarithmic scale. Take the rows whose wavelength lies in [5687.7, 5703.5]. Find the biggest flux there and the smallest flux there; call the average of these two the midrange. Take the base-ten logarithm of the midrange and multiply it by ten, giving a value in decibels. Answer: 12.6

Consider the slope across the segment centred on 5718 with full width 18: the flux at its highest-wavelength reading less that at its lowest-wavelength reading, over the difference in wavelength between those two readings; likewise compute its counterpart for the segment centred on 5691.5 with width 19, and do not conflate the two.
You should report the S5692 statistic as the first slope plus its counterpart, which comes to 0.19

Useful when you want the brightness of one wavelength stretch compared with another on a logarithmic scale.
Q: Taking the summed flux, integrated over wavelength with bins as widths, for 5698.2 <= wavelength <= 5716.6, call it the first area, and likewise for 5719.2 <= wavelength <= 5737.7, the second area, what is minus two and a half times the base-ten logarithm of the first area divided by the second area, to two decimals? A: 0.10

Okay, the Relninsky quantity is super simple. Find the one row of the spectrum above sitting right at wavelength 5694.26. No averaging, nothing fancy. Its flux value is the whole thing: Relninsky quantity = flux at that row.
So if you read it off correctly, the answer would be 19.17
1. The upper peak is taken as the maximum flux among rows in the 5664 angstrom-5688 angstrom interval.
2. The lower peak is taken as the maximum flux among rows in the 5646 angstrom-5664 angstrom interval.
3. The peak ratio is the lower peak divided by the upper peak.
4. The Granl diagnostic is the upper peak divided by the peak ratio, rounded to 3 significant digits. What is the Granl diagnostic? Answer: 19.3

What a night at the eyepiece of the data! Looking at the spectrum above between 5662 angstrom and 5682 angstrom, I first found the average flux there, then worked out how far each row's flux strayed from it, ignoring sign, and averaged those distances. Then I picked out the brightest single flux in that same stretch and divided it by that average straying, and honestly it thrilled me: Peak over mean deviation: 56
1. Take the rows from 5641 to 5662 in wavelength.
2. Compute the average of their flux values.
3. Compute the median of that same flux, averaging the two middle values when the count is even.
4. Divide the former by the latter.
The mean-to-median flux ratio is 0.99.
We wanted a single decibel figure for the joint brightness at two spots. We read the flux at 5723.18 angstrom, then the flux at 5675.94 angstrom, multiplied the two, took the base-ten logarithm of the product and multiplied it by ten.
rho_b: 25.9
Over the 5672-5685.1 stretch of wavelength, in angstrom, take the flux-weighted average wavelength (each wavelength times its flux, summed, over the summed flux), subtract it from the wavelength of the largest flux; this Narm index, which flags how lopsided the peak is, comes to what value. -2.5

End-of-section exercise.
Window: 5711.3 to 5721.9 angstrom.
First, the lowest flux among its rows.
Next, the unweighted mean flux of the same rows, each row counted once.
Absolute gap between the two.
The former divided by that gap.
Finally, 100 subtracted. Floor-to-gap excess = -84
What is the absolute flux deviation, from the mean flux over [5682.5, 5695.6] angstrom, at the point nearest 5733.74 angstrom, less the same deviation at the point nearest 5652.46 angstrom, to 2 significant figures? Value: 0.54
